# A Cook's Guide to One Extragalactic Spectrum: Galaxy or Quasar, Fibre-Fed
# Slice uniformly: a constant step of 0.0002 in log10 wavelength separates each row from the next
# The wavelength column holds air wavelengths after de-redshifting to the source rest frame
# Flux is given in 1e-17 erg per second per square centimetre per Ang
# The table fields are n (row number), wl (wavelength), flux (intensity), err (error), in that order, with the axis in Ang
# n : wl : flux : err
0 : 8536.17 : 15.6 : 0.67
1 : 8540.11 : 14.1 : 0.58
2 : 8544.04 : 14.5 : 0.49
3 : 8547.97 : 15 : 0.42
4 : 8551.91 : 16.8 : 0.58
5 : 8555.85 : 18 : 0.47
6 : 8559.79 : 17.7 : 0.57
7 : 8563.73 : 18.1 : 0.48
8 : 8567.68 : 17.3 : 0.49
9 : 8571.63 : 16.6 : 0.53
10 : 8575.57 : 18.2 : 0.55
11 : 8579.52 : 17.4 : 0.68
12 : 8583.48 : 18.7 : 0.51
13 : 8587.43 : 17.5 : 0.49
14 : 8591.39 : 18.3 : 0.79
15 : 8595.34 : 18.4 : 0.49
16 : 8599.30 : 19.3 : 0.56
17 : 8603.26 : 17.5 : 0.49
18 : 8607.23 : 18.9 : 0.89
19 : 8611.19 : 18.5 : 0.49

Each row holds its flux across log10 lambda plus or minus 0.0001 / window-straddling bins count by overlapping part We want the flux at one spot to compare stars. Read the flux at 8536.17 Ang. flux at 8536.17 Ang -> 15.6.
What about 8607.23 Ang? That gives 18.9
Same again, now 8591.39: 18.3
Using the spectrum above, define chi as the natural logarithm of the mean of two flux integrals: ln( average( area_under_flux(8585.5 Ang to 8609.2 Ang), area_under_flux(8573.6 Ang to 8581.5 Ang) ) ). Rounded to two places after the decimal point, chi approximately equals 5.66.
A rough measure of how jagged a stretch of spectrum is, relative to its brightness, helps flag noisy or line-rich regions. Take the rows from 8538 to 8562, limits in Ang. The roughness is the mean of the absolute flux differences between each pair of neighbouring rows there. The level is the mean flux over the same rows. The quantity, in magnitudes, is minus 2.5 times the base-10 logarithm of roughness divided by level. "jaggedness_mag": 3.20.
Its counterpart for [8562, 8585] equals 3.08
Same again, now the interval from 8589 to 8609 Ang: 3.11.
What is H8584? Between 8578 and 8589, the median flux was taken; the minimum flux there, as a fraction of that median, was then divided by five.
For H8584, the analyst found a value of 0.199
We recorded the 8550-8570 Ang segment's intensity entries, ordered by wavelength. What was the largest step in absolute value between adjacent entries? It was 1.2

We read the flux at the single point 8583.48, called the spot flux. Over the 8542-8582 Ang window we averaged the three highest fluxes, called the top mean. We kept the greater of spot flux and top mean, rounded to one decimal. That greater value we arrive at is 18.7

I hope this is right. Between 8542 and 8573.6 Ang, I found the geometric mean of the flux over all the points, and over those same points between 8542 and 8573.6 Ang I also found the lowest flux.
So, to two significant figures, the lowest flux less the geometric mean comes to -2.2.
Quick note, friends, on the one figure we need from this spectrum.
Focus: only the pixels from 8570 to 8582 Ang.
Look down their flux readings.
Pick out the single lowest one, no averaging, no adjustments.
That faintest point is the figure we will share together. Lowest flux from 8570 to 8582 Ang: 16.6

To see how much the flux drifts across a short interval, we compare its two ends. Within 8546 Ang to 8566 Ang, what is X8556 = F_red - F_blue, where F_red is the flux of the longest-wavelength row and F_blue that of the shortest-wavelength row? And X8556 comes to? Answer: 3.1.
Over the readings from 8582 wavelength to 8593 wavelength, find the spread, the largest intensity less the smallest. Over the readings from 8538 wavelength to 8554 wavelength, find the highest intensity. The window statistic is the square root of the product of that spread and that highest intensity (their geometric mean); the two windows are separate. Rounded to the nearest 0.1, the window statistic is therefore 4.5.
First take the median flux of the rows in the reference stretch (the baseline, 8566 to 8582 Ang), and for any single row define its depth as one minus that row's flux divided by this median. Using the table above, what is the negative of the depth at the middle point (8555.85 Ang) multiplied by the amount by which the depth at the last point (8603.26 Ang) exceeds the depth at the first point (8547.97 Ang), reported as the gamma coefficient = -0.005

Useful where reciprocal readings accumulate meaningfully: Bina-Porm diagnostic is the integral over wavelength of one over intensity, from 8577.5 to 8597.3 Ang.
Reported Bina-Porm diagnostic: 1.10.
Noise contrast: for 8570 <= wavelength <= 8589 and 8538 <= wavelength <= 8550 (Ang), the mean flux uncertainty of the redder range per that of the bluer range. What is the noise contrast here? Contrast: 1.11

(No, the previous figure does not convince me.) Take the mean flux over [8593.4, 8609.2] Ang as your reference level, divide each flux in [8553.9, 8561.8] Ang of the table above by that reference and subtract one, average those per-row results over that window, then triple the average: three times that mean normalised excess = -0.11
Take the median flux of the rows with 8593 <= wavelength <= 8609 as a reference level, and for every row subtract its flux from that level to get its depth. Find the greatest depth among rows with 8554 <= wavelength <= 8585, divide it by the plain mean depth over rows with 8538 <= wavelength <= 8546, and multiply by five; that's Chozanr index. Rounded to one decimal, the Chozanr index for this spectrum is 2.4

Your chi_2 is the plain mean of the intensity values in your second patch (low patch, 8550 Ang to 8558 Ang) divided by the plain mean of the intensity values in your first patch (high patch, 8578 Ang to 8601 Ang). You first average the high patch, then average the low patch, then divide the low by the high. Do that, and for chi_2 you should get 0.953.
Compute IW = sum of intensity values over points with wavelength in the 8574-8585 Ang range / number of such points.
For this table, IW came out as 18.1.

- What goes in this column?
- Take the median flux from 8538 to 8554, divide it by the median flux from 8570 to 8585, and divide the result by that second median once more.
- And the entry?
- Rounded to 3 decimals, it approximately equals 0.047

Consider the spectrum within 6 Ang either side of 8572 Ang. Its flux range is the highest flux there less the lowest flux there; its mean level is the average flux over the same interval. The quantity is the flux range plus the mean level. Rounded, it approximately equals 19.0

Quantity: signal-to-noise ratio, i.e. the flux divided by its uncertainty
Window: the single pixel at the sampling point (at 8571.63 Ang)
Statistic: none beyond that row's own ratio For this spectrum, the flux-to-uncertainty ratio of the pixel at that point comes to 31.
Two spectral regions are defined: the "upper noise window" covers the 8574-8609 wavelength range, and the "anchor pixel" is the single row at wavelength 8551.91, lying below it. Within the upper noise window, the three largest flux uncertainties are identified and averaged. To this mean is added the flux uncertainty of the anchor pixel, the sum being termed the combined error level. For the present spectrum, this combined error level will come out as 1.367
